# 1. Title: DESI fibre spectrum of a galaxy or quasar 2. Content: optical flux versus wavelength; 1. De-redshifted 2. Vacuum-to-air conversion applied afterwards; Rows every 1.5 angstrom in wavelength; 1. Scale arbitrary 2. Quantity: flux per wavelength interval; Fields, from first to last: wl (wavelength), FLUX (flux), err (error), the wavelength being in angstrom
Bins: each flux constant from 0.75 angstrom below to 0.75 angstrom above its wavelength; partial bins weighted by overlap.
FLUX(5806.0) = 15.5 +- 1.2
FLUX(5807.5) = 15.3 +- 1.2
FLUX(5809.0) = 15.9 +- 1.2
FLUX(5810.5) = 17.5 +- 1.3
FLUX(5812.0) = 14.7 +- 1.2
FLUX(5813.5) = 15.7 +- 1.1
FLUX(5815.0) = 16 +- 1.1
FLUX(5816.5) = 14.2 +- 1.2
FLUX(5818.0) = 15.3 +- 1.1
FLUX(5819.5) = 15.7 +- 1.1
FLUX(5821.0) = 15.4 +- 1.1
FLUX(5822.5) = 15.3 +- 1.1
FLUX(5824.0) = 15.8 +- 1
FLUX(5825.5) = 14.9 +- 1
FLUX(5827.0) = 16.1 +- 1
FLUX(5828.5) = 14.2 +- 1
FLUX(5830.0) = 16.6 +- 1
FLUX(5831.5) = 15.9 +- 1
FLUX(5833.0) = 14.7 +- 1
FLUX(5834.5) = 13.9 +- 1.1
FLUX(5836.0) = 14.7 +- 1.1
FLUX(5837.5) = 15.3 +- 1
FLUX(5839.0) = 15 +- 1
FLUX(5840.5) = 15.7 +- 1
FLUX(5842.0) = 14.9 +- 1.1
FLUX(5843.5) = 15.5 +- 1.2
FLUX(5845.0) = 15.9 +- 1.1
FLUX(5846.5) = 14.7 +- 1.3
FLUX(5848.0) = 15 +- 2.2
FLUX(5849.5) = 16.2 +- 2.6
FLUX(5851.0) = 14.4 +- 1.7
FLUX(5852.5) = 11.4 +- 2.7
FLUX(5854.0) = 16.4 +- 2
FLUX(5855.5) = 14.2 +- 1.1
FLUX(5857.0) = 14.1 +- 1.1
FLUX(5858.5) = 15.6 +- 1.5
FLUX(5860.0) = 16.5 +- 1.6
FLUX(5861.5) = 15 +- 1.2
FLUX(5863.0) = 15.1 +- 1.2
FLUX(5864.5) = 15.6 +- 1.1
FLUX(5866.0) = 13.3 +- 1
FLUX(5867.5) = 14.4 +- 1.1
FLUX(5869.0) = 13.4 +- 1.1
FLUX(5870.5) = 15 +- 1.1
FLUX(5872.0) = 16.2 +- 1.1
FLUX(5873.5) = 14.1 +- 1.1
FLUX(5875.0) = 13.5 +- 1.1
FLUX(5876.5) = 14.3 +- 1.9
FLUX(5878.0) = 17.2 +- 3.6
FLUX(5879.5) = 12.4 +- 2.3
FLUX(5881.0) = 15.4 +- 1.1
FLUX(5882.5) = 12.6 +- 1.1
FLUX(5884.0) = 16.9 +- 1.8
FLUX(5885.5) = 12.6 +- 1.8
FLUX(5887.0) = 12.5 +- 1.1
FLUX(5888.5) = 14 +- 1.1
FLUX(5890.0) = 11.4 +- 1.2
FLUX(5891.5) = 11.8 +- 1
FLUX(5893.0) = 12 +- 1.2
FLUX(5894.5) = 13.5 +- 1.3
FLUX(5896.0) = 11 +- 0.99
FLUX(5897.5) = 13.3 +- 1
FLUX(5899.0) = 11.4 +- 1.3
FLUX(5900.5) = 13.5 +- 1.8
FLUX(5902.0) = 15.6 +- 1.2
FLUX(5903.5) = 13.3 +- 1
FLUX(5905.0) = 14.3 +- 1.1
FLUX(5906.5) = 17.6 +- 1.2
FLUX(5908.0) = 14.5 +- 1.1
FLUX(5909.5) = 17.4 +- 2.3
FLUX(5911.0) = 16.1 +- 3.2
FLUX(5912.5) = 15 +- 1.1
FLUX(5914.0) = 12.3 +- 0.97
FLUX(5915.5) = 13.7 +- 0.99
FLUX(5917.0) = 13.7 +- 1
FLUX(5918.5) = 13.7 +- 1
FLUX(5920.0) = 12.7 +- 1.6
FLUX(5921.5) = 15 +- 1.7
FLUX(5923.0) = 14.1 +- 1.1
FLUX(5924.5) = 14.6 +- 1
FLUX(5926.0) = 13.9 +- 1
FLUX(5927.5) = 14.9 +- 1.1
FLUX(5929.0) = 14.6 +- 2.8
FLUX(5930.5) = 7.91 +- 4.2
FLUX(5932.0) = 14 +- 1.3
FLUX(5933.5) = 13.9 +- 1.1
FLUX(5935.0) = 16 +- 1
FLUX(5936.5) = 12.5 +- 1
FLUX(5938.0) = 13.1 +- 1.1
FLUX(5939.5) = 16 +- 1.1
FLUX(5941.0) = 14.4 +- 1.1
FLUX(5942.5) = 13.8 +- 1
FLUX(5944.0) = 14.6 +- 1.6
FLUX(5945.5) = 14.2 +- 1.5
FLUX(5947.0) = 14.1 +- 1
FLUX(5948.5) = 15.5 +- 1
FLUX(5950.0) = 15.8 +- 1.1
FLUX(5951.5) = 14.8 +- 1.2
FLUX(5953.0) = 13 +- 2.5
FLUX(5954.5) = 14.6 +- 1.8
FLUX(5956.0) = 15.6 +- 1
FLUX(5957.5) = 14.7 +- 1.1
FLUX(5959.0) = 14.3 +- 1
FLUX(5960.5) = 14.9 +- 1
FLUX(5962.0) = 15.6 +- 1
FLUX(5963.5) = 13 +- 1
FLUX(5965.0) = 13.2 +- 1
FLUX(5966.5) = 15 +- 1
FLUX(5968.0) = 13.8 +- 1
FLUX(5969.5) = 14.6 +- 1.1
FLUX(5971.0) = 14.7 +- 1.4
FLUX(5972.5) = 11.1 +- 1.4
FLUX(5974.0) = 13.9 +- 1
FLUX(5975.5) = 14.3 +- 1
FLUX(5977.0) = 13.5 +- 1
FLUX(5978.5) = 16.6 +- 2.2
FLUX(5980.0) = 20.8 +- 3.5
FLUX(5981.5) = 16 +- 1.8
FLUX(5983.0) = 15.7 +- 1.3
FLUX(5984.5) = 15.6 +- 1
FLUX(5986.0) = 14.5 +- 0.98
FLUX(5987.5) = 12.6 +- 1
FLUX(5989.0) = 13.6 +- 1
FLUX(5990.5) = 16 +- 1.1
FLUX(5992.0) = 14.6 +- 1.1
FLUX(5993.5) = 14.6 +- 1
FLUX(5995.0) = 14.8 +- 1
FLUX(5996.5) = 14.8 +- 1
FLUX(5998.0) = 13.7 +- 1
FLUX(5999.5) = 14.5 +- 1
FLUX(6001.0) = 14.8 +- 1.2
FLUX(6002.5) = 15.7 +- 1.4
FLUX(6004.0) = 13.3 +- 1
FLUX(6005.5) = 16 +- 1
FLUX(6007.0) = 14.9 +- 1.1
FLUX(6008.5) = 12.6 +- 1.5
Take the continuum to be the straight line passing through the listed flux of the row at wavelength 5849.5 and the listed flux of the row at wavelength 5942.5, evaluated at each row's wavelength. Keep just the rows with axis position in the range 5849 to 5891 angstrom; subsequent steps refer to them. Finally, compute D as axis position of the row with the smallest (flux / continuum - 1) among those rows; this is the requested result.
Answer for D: 5852.5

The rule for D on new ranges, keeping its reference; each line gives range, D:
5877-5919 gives 5896.0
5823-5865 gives 5852.5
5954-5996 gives 5972.5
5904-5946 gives 5930.5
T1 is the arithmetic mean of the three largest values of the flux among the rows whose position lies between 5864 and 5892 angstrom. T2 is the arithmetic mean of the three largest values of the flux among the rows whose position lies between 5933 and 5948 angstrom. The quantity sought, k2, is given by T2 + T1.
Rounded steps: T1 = 16.8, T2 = 15.5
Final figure 32.3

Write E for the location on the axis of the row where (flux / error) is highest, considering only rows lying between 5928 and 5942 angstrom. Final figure 5935.0 angstrom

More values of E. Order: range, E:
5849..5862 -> 5855.5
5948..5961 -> 5956.0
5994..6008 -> 6005.5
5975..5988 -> 5984.5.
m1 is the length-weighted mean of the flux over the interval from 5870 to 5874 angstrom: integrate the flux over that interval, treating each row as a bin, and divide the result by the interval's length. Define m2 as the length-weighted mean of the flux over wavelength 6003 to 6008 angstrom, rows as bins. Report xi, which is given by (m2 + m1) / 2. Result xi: 14.9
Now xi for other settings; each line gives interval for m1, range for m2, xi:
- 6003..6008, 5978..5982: 16.3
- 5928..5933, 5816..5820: 13.7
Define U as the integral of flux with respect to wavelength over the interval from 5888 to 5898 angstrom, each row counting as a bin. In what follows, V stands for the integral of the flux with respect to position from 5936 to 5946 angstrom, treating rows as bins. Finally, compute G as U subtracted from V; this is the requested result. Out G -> 18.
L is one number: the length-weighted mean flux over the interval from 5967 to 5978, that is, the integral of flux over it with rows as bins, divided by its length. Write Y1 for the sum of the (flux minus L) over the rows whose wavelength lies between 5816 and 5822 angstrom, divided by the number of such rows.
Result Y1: 1.4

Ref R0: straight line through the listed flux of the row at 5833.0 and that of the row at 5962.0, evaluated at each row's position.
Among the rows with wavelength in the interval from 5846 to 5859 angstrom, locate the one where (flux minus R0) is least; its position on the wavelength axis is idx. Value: 5852.5 angstrom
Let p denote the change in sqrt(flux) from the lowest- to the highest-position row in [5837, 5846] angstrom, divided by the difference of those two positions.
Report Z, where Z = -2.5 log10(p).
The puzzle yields 5.0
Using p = 0.010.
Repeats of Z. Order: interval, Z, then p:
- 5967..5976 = 5.1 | 0.009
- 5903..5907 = 1.8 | 0.183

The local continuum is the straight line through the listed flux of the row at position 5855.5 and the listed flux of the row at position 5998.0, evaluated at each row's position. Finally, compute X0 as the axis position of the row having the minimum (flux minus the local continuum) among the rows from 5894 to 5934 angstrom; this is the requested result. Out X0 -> 5930.5 angstrom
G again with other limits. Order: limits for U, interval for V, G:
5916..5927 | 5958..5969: 3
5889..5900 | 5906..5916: 19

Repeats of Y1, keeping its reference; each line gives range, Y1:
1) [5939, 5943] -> 0.9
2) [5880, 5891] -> -0.2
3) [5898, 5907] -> 0.5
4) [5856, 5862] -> 1.5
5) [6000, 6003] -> 1.5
